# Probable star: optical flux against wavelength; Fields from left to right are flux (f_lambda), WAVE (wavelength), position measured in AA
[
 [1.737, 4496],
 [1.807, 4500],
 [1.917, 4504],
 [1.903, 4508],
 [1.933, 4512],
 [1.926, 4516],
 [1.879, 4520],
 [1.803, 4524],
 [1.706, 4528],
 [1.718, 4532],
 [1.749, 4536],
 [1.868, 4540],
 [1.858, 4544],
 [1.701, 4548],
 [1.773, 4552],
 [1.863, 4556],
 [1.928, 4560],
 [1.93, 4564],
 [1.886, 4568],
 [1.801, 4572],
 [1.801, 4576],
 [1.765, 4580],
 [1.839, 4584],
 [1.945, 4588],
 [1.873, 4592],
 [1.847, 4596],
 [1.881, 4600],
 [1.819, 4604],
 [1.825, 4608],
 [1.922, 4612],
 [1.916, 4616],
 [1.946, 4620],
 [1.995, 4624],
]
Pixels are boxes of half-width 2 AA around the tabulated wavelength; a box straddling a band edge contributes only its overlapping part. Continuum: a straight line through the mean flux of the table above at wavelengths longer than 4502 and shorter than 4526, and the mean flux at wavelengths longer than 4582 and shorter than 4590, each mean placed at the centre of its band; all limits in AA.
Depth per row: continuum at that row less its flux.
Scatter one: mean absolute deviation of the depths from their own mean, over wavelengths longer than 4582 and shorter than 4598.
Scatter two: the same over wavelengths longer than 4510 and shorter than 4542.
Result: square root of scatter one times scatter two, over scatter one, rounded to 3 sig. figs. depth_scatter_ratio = 1.51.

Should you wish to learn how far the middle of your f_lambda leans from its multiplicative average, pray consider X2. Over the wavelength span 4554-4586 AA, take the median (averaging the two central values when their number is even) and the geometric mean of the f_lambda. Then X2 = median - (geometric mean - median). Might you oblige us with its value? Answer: 1.85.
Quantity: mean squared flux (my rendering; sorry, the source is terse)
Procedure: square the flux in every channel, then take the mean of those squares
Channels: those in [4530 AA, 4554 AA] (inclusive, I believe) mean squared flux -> 3.16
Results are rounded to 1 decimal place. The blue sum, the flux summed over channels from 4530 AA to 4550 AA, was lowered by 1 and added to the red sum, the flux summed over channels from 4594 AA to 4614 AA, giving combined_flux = 17.2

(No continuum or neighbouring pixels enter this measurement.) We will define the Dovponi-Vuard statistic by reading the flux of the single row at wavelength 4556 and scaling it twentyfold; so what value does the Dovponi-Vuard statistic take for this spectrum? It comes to 37.3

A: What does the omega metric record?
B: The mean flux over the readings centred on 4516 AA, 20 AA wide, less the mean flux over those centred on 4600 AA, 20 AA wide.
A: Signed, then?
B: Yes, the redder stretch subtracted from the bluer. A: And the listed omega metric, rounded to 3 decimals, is 0.040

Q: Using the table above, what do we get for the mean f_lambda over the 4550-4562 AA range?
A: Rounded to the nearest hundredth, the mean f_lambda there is 1.85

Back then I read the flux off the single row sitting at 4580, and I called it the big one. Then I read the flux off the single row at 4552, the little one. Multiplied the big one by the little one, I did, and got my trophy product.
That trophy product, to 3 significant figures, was 3.13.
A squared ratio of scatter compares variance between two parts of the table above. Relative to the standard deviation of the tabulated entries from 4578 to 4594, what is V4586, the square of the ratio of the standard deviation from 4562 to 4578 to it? 0.7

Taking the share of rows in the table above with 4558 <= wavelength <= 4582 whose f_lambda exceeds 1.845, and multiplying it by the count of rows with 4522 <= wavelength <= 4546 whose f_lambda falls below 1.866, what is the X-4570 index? 2.5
